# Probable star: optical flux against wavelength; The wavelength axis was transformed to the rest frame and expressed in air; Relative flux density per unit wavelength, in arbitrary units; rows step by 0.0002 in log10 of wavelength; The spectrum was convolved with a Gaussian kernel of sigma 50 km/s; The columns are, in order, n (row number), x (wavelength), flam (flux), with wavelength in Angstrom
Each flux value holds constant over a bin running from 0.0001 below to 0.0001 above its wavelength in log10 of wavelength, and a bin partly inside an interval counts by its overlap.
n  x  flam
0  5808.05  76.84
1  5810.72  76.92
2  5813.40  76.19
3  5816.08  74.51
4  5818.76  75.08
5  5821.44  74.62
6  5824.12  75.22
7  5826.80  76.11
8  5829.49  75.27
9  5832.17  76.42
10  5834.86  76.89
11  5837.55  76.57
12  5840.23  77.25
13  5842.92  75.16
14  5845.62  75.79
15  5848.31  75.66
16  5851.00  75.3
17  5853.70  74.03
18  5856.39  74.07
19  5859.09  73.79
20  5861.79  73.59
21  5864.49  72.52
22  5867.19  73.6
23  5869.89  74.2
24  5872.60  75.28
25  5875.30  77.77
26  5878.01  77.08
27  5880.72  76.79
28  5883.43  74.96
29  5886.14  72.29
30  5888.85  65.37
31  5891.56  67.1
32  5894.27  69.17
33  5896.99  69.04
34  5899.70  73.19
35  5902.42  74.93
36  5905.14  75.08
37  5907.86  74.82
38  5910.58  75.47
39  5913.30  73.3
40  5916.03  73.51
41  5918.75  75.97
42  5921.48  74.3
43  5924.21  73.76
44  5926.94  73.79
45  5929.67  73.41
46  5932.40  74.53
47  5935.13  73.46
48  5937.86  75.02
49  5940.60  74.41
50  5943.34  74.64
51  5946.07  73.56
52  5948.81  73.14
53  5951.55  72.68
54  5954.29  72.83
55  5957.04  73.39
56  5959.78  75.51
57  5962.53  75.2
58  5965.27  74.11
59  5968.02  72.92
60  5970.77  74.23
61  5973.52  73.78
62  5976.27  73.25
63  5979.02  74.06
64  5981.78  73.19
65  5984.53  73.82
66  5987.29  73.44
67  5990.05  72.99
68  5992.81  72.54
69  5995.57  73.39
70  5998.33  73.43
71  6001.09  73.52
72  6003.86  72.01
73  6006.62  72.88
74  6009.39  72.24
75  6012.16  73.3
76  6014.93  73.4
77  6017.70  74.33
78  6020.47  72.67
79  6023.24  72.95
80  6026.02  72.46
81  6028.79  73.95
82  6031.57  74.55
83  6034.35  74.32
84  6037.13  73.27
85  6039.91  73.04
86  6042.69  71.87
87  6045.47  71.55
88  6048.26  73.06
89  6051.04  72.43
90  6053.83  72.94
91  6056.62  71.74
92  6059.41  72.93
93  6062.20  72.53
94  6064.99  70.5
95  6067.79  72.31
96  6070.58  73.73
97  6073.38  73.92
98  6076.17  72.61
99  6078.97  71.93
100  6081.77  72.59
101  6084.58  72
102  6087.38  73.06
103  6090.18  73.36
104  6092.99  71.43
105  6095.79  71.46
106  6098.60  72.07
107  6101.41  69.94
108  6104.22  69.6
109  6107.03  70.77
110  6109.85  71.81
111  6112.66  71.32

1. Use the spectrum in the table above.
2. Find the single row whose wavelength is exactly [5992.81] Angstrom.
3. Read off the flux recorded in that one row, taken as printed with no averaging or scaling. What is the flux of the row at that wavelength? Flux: 72.54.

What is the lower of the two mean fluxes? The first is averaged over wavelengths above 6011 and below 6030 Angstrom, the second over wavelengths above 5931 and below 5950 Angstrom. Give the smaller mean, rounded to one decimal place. 73.3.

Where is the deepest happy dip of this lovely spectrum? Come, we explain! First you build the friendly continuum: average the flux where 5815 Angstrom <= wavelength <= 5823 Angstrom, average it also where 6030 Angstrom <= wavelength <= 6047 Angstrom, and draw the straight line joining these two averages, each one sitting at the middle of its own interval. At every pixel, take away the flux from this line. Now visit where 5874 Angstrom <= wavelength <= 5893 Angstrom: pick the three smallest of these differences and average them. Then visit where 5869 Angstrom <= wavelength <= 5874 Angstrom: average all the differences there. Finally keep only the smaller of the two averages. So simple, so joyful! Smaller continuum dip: -2.9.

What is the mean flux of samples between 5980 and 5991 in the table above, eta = 73.4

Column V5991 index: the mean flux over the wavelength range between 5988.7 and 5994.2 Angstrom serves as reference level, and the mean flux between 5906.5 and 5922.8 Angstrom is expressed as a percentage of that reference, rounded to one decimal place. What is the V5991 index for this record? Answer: 102.5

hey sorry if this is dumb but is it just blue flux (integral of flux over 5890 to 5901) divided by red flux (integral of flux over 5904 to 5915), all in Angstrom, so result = 0.93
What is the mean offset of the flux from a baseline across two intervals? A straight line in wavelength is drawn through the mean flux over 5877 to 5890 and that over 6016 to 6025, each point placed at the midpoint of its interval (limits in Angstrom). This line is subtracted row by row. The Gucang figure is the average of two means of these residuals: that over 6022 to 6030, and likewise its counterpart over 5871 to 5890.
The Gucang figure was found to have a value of 0.4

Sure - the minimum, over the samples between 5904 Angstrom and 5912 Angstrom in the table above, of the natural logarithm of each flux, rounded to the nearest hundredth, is 4.32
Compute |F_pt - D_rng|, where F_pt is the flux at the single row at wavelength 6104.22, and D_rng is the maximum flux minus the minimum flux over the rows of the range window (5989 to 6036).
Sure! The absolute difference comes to 67.1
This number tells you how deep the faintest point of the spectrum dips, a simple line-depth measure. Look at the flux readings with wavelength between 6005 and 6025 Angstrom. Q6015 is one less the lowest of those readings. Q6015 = -71.2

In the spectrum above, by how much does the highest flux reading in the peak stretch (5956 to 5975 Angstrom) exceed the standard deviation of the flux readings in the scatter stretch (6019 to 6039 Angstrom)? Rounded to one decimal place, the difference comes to 74.7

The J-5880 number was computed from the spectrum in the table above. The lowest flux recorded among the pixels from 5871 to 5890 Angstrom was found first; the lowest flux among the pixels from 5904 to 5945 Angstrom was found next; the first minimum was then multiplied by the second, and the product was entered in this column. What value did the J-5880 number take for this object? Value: 4792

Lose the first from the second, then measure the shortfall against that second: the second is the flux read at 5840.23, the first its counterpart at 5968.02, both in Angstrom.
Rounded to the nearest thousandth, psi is 0.056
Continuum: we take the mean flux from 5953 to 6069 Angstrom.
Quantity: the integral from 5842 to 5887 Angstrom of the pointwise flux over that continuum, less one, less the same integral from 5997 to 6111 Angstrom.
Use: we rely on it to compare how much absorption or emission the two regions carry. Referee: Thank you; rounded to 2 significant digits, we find 2.0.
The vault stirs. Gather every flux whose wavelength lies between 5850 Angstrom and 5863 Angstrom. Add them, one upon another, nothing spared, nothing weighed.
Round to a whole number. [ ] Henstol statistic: 371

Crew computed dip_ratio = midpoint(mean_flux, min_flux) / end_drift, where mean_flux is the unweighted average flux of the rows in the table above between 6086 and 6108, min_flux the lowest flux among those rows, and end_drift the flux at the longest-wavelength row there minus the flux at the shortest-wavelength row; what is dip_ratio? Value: -31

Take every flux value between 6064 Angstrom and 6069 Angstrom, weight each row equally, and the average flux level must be 71.4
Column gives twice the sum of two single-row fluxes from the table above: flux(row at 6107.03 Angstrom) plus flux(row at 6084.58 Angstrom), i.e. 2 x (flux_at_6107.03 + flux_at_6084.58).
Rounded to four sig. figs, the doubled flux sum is 285.5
